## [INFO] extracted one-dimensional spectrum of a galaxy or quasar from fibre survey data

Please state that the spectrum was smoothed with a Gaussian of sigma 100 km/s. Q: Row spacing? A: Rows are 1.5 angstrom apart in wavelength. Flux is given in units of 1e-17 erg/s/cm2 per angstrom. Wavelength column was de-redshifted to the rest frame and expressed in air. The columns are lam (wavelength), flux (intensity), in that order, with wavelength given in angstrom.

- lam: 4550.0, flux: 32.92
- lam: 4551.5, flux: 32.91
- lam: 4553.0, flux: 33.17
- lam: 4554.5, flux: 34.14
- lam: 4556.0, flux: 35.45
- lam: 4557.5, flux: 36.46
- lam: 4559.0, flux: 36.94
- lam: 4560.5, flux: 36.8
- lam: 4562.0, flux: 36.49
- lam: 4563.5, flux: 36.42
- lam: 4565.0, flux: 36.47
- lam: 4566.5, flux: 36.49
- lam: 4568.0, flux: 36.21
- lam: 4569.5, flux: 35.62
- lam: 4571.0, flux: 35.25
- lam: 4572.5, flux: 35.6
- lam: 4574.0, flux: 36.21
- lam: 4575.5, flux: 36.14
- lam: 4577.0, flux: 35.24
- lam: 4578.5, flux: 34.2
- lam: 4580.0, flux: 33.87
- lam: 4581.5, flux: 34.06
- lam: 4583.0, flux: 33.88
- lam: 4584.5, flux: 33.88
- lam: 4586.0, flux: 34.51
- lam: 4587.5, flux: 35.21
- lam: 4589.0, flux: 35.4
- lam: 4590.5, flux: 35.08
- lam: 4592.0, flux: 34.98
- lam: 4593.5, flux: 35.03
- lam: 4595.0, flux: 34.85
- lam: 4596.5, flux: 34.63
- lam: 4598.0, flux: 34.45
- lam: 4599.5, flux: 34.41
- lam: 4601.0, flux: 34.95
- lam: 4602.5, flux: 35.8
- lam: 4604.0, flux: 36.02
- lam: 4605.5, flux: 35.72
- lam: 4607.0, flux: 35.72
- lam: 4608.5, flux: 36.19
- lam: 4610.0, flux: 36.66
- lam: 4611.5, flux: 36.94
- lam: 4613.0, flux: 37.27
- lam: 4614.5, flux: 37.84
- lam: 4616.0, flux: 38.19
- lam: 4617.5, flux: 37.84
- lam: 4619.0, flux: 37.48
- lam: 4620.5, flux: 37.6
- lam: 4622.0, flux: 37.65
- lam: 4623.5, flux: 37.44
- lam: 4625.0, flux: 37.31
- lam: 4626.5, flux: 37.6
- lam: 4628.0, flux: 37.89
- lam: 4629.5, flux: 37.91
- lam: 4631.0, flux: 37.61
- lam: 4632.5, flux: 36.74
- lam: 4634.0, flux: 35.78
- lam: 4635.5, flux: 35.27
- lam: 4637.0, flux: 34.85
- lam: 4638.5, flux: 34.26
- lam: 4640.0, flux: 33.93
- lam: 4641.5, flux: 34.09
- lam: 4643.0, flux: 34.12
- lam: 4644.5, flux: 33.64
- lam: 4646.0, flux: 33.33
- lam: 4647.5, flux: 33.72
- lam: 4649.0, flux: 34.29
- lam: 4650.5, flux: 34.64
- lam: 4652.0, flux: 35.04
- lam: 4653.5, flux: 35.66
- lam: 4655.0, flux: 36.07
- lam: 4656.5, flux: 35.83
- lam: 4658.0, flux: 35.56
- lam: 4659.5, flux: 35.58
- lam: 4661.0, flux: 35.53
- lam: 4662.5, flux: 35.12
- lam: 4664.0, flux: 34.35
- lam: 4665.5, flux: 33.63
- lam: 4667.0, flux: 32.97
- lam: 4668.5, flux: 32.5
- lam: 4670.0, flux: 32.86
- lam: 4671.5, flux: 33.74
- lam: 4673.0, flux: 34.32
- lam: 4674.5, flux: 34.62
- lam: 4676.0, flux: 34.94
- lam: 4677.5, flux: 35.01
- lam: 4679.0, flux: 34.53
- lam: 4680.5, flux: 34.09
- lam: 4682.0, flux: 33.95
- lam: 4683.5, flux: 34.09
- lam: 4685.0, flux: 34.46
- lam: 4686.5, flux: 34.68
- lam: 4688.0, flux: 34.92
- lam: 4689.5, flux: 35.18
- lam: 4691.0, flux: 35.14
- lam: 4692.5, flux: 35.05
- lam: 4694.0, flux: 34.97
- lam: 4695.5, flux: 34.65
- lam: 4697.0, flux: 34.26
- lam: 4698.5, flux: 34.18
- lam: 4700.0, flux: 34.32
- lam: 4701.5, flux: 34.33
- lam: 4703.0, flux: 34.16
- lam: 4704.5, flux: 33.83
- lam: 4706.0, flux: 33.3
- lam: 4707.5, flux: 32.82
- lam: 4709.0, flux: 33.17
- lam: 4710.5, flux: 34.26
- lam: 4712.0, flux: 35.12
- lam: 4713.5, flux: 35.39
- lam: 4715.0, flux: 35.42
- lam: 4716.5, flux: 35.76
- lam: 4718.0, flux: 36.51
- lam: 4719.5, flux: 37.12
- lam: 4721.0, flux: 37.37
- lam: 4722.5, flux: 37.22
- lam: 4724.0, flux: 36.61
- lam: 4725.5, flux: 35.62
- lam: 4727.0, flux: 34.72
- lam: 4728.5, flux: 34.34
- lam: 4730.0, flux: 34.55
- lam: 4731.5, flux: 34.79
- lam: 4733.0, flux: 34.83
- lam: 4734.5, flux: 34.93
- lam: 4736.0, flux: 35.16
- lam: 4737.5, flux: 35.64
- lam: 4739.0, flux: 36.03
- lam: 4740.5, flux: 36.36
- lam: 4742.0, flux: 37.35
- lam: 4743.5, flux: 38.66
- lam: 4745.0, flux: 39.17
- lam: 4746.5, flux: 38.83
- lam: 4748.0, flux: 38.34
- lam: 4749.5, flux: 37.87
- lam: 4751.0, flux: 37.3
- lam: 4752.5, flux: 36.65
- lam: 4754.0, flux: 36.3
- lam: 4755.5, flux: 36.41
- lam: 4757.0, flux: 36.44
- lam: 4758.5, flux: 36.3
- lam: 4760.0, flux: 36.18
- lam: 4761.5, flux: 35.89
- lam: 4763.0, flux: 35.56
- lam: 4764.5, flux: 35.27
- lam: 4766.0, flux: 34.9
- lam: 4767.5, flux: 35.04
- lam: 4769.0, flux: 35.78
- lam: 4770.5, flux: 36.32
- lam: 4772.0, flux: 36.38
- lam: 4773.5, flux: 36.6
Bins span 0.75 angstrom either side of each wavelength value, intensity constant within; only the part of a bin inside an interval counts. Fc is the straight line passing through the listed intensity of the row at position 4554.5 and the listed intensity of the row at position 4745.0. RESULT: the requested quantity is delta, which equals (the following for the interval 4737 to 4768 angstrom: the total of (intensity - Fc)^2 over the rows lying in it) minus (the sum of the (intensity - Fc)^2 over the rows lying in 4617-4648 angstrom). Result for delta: 111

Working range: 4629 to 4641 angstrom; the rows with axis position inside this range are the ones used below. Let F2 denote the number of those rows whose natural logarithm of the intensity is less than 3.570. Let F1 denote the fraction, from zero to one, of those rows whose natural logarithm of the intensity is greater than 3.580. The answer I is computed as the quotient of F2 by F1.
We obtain 11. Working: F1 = 0.4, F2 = 4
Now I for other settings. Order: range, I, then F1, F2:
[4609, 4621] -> 0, 1.0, 0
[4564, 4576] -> 2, 0.6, 1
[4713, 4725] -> 3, 0.6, 2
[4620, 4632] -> 0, 1.0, 0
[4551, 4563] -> 8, 0.5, 4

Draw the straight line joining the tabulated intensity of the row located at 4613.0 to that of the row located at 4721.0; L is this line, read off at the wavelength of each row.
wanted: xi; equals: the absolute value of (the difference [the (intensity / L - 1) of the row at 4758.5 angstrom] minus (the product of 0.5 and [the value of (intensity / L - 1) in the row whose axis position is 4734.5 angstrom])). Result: 0.003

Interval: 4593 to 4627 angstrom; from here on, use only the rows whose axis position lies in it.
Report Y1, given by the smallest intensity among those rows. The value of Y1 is 34.41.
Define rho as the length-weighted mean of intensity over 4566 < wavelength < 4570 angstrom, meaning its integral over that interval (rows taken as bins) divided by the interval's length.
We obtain 36.1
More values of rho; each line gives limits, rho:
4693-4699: 34.6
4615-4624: 37.7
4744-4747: 39.0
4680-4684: 34.0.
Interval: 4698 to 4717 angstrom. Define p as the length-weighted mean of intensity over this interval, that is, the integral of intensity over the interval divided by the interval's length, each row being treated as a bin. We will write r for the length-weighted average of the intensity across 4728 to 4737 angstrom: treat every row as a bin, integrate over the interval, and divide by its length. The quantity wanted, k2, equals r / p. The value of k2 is 1.01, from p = 34.3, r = 34.8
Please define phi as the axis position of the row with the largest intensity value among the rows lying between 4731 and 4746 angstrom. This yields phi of 4745.0 angstrom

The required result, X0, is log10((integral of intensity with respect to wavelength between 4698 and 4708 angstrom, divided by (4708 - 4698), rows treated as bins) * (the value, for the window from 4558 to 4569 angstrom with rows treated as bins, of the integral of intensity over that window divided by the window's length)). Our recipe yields 3.09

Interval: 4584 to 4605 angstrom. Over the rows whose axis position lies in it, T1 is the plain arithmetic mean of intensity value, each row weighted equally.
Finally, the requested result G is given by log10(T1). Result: 1.54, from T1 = 34.9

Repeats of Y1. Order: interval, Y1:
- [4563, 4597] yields 33.87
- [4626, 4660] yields 33.33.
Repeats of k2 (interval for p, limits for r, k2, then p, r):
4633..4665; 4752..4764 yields 1.04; 34.8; 36.2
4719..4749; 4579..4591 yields 0.95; 36.4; 34.5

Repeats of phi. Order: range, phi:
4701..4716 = 4715.0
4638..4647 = 4638.5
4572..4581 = 4574.0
